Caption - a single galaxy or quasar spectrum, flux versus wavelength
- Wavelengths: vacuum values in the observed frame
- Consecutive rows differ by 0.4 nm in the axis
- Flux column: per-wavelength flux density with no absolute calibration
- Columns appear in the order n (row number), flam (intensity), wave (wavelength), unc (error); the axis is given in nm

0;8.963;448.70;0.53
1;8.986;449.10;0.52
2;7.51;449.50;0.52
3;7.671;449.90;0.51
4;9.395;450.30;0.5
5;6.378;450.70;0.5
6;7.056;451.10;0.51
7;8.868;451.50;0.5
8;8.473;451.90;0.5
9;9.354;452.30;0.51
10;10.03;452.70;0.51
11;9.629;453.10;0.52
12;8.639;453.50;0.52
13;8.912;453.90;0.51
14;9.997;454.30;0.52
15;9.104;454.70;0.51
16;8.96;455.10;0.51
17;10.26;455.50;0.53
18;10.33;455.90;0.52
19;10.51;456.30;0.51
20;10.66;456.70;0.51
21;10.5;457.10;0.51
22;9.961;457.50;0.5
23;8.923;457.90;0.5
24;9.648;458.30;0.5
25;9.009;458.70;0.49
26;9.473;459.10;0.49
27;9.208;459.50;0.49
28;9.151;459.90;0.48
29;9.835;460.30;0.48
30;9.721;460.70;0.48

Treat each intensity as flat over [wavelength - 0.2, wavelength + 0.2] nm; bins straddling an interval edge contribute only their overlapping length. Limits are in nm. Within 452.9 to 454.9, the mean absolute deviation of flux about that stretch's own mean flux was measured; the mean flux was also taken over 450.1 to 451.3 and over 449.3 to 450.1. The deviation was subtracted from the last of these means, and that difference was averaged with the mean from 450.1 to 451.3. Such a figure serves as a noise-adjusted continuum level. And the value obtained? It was 7.4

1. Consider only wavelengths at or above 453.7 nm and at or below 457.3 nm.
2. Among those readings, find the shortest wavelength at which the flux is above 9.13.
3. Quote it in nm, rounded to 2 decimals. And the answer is 454.30 nm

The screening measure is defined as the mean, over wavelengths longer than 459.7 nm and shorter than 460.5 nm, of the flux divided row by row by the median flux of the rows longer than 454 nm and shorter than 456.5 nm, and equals 0.94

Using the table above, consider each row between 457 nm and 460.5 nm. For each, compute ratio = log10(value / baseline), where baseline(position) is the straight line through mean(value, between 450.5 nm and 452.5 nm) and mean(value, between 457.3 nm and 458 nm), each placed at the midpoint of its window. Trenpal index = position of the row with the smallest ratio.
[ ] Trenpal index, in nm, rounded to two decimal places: 459.90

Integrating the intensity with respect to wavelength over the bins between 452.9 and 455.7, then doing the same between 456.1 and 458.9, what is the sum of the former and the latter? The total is 54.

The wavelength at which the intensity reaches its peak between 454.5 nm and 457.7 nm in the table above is 456.70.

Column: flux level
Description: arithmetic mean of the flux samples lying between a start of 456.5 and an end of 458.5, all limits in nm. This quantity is 9.94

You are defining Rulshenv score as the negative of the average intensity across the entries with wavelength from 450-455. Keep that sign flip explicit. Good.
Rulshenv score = -8.8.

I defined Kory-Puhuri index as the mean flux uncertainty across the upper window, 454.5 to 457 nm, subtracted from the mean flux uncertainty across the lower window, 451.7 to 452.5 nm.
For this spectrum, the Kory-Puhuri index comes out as -0.010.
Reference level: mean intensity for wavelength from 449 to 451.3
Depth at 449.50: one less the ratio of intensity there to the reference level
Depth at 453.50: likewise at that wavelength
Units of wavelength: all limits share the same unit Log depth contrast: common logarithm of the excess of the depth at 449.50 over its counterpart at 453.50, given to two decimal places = -0.84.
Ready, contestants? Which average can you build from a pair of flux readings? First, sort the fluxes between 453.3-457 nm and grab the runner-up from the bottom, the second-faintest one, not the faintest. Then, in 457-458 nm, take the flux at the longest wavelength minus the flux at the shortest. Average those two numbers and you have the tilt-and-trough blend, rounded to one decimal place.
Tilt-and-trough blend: 3.7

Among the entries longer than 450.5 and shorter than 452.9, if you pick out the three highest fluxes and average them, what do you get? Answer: 9.4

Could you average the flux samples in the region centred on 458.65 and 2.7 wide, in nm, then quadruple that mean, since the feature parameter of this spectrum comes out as 37.4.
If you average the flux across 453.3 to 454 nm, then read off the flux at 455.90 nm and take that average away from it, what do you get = 1.6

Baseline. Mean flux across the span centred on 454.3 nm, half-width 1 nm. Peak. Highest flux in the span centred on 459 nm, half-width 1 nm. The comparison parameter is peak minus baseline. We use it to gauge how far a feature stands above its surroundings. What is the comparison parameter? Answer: 0.5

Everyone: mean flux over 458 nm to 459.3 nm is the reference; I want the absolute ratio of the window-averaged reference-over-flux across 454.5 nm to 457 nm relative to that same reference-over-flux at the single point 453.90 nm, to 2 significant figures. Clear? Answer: 0.90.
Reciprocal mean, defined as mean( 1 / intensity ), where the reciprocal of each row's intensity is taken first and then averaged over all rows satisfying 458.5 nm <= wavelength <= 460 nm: 0.109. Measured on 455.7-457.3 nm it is 0.095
